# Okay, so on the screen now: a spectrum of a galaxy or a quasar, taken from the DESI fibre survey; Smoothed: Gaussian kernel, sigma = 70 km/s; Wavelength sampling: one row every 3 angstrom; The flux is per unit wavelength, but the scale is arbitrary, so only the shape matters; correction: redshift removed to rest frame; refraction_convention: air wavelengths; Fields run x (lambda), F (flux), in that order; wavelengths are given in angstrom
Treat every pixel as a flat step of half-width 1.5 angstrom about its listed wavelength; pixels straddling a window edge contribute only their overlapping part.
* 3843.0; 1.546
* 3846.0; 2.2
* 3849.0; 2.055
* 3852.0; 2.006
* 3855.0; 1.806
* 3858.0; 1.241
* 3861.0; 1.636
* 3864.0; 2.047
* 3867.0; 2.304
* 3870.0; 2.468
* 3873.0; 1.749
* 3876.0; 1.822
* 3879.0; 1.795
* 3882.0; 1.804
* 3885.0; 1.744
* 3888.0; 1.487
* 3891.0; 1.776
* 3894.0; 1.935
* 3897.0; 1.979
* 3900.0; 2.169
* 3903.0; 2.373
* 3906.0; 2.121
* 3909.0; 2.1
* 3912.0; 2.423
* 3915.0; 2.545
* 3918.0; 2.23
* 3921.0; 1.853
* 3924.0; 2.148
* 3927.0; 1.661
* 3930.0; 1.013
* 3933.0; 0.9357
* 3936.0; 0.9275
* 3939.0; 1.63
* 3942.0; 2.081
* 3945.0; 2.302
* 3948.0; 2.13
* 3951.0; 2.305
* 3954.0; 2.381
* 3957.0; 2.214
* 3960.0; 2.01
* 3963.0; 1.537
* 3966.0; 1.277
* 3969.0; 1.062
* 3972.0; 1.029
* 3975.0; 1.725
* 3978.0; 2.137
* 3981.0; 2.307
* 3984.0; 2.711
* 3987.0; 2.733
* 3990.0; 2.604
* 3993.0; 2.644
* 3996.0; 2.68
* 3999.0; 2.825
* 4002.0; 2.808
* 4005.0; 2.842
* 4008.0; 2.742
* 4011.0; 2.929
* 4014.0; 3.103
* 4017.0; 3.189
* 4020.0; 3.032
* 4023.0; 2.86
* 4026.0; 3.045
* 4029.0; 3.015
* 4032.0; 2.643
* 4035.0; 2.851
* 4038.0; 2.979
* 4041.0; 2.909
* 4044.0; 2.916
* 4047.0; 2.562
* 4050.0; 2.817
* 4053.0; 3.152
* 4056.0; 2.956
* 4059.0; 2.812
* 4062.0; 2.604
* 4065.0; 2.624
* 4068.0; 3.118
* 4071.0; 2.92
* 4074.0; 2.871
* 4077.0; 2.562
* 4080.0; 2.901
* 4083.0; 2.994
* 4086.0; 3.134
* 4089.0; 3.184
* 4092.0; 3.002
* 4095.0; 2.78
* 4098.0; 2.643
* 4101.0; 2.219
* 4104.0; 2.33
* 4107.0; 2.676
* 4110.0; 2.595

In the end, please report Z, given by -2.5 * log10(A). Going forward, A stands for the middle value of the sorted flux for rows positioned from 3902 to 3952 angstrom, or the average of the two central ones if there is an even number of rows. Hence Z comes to -0.82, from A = 2.1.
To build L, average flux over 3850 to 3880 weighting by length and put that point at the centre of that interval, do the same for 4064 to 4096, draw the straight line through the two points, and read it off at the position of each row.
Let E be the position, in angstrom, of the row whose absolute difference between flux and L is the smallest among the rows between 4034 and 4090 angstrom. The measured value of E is 4059.0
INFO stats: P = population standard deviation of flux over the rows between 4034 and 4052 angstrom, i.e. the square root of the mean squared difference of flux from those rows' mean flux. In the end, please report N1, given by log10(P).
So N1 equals -0.87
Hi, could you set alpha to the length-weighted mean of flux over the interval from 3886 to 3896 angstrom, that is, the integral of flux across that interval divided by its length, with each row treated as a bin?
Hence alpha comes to 1.7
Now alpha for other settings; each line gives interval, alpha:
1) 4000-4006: 2.8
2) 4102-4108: 2.5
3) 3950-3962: 2.2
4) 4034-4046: 2.9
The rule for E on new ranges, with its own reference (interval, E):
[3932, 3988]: 3951.0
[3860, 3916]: 3909.0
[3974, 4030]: 3990.0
